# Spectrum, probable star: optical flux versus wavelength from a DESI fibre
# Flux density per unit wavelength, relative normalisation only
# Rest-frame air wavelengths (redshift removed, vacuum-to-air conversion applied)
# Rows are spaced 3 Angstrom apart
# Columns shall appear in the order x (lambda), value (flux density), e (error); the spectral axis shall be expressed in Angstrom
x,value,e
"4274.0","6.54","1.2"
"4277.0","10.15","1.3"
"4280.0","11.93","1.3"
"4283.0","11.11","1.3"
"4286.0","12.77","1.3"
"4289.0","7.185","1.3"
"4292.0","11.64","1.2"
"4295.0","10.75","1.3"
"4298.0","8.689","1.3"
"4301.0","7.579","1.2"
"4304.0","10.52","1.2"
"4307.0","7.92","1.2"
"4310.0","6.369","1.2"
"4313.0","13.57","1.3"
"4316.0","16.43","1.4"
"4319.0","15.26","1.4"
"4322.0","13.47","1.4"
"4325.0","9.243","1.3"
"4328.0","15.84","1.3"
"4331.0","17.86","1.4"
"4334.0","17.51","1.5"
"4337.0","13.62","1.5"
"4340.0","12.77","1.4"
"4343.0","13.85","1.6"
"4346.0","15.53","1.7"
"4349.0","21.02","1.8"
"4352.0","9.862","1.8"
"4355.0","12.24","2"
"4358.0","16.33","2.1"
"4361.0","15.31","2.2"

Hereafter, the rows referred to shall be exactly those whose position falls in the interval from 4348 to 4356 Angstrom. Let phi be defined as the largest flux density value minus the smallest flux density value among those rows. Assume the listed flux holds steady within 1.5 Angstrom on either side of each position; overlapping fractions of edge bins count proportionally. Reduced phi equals 11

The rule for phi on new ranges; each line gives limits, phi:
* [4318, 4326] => 6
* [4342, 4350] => 7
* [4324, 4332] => 9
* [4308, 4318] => 10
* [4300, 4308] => 3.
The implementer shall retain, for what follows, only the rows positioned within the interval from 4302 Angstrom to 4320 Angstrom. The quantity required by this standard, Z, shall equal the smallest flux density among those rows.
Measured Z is 6.369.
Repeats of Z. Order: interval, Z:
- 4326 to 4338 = 13.62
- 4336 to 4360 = 9.862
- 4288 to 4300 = 7.185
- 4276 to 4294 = 7.185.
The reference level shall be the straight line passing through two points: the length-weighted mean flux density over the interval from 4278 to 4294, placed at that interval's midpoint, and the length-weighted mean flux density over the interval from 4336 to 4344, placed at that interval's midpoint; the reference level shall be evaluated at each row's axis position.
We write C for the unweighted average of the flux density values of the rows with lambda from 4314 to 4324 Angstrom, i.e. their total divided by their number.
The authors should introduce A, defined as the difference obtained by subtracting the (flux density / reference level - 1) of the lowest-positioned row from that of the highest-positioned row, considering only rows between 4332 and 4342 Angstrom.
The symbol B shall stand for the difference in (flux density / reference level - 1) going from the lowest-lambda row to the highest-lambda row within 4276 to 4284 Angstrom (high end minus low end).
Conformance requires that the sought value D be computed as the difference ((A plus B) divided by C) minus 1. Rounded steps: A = -0.38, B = 0.06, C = 15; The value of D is -1.021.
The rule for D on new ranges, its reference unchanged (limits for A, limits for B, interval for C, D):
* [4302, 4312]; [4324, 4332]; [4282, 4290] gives -0.973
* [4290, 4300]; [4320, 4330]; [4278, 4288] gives -1.010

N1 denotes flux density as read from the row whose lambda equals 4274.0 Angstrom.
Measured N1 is 6.54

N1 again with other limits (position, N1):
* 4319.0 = 15.26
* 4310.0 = 6.369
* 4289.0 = 7.185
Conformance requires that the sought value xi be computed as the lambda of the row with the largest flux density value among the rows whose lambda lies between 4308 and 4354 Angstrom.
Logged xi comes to 4349.0 Angstrom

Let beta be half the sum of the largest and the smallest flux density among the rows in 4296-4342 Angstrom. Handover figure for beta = 12.1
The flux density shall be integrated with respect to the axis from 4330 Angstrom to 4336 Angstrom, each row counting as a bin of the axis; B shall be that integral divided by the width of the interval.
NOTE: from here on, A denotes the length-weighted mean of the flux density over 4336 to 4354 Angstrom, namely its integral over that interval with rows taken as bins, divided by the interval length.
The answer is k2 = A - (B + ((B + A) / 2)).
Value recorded -19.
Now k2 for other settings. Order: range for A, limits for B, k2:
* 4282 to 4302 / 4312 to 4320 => -18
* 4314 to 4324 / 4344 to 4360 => -15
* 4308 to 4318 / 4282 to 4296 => -10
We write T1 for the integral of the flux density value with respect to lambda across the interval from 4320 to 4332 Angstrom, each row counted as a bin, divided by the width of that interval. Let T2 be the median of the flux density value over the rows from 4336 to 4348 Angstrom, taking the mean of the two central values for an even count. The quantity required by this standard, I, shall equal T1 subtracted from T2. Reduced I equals -0.3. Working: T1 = 14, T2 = 13.7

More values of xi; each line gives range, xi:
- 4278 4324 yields 4316.0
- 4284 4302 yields 4286.0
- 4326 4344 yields 4331.0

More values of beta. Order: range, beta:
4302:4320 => 11.4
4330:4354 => 15.4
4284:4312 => 9.6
